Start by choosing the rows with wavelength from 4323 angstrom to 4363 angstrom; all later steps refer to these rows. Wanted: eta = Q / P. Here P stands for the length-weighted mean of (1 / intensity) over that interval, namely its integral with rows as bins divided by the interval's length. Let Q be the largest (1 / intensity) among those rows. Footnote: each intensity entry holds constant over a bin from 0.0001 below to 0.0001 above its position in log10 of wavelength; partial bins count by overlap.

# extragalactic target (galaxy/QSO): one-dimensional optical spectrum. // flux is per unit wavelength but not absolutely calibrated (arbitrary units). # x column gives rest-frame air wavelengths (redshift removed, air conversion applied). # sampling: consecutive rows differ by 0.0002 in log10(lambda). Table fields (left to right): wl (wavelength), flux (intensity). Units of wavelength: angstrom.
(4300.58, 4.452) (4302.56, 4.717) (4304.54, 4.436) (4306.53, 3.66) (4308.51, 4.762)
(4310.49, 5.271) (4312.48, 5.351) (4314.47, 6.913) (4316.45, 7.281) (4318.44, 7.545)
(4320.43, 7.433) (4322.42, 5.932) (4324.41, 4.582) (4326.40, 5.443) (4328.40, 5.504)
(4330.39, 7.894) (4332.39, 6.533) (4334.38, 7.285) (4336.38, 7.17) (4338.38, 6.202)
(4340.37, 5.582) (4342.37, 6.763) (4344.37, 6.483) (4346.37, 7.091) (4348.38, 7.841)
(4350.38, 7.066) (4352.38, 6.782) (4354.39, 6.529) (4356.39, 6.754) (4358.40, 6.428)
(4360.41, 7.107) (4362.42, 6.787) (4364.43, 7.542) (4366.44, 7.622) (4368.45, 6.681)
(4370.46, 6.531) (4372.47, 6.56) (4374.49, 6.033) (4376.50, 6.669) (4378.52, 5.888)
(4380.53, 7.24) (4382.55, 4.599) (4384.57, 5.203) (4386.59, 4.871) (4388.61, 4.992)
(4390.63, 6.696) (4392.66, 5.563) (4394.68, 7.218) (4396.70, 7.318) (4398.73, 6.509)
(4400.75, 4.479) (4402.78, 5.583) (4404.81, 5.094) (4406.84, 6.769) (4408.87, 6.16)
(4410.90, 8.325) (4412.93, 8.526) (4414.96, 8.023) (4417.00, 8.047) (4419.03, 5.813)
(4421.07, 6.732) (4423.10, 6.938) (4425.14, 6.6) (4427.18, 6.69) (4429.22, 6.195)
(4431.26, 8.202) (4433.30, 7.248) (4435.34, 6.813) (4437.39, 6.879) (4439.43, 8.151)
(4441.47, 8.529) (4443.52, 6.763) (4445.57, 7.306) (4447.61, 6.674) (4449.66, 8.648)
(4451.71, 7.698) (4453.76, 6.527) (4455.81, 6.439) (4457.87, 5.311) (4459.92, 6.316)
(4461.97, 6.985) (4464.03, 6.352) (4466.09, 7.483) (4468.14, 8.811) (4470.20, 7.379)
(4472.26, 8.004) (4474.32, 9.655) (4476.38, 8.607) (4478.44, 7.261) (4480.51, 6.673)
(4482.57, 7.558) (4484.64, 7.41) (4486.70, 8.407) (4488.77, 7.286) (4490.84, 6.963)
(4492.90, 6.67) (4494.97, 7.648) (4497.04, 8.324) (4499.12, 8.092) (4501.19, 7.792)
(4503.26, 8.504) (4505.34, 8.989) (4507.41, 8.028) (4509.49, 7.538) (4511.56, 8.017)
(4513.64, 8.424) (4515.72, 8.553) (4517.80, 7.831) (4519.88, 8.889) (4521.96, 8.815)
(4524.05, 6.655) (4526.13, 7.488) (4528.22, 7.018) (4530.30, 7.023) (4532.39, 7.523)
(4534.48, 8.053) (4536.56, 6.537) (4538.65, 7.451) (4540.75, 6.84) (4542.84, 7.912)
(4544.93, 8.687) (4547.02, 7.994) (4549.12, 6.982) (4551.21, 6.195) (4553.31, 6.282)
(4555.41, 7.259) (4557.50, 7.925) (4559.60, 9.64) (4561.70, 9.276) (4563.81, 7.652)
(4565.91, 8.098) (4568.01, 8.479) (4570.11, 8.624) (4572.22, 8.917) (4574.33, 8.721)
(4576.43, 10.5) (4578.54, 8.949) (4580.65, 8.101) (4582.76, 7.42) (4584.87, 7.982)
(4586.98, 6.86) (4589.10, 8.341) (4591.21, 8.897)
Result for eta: 1.41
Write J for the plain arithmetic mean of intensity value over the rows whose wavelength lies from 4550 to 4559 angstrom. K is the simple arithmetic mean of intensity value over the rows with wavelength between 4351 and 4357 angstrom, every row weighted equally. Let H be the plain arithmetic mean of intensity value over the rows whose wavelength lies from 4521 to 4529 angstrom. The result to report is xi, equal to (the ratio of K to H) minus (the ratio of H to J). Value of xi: -0.19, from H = 7.5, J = 6.9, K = 6.7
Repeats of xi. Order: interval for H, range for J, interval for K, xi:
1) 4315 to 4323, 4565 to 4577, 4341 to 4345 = 0.15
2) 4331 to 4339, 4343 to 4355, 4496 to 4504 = 0.23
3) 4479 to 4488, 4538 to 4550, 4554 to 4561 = 0.12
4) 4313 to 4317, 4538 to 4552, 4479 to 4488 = 0.10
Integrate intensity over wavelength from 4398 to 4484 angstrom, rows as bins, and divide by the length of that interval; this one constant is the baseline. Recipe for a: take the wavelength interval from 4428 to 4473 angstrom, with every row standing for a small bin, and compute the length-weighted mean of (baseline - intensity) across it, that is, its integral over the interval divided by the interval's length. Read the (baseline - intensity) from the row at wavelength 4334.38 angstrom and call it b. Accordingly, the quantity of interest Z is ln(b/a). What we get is 0.6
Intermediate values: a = -0.1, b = -0.2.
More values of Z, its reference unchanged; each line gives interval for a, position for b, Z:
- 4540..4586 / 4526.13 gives -1.0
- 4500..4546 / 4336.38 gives -2.6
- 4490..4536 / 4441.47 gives 0.7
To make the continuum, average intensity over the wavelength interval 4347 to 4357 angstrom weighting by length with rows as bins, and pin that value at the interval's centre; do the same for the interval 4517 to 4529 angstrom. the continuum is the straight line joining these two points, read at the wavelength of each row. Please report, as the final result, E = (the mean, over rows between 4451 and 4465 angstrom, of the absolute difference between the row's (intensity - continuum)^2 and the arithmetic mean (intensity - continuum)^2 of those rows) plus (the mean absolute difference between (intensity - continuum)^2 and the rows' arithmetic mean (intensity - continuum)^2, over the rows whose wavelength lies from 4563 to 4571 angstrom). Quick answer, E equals 1.1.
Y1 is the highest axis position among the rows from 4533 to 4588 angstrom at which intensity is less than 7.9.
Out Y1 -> 4586.98 angstrom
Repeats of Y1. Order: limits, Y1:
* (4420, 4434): 4433.30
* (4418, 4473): 4470.20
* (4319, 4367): 4366.44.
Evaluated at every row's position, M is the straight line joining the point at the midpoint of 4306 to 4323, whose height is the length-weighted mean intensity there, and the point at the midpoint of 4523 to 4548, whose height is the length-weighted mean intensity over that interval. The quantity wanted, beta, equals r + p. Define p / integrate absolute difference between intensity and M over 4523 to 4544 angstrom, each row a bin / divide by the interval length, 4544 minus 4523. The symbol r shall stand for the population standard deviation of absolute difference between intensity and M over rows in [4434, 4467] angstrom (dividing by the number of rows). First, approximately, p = 0.4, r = 0.59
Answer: 1.0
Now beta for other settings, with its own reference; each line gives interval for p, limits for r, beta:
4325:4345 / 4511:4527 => 1.2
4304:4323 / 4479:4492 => 1.6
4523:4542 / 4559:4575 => 1.0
